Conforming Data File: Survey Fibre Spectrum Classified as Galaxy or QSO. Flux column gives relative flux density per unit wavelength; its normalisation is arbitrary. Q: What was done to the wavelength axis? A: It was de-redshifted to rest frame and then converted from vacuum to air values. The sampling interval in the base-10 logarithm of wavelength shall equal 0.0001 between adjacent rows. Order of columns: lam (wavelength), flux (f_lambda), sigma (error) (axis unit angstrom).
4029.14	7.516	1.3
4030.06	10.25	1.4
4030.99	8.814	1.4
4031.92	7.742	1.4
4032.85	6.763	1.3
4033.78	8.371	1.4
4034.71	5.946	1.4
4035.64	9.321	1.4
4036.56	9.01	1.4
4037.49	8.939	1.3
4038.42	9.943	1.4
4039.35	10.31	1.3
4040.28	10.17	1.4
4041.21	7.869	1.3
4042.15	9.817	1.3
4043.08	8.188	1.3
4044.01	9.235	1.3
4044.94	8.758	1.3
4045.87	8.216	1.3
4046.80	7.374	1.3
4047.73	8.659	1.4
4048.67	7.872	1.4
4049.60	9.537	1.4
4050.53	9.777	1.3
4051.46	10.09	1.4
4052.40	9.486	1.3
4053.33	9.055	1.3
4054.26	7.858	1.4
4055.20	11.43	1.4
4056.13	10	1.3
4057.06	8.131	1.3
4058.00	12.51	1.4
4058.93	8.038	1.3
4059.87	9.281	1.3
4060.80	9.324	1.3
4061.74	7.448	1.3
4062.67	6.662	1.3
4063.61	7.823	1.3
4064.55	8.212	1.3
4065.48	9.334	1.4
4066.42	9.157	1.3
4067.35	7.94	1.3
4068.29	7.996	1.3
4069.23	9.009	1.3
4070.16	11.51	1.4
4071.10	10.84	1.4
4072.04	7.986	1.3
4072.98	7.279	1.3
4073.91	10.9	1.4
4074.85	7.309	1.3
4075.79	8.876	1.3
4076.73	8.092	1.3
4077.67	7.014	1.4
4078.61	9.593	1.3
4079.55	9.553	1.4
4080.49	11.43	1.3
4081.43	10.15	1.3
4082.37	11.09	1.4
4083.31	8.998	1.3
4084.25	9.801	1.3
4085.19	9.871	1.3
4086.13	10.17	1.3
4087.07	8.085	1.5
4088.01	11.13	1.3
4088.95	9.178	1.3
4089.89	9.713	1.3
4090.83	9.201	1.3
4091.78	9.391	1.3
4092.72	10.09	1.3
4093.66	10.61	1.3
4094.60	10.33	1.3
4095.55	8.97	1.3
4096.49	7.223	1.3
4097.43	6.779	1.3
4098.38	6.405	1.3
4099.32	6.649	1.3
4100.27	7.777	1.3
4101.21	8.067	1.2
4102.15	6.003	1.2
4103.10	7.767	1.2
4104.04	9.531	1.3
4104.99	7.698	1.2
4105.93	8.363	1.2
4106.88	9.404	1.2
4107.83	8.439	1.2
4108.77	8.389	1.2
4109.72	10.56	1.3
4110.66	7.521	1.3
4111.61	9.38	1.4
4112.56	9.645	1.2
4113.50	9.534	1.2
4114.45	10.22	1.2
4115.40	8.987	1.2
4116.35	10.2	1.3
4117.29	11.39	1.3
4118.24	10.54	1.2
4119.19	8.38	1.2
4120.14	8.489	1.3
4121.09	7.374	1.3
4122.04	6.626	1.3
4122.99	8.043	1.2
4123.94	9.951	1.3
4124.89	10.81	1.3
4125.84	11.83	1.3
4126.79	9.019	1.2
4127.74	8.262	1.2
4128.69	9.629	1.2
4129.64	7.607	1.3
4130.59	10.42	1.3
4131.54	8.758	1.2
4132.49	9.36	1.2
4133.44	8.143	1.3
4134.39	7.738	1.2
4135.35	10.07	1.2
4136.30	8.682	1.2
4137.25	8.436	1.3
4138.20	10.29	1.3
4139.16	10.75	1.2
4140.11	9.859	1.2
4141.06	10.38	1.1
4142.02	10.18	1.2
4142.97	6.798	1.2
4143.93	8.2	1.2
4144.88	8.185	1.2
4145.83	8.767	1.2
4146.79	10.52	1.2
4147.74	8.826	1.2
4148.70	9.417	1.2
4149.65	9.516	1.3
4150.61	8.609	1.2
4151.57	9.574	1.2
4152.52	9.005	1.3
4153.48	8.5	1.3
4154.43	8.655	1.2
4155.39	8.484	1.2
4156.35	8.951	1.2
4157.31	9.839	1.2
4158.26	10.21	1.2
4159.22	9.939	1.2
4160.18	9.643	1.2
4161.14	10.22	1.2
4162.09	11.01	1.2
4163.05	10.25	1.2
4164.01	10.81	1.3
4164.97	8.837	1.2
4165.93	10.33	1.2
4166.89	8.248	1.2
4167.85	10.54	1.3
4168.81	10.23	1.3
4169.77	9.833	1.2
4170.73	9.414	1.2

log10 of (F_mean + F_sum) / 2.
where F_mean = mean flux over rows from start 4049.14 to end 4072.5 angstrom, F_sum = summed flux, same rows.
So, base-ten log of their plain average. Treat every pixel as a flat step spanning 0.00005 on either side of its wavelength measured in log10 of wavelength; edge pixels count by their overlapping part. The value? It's 2.07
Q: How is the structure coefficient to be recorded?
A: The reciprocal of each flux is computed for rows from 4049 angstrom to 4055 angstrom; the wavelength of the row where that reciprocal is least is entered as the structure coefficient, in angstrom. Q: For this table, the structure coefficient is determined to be 4051.46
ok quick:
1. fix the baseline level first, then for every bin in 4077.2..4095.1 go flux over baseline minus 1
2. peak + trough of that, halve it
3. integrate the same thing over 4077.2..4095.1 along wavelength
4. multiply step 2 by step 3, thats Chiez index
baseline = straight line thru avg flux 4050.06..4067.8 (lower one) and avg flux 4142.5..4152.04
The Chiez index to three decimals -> 0.041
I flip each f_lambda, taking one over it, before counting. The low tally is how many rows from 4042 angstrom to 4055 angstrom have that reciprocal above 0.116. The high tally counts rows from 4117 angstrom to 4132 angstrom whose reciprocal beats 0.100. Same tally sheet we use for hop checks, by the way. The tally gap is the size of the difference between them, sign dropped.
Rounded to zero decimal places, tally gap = 6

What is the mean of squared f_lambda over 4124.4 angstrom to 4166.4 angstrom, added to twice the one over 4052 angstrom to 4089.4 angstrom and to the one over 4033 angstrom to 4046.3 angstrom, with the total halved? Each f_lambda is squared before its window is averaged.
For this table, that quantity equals 171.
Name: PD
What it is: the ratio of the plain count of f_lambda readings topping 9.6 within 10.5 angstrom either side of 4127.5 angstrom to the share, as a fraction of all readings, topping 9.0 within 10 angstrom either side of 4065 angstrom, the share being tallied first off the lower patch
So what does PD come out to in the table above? 16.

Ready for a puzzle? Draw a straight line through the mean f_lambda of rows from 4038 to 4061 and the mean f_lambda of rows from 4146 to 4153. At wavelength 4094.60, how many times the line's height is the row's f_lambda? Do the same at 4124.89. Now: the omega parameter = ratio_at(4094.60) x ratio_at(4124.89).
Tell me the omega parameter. 1.29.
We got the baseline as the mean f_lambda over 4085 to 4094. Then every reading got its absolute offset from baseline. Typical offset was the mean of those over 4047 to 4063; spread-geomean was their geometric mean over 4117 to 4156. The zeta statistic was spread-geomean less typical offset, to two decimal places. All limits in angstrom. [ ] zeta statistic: -0.36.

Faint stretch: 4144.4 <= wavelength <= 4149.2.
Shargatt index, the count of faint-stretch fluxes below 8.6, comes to 1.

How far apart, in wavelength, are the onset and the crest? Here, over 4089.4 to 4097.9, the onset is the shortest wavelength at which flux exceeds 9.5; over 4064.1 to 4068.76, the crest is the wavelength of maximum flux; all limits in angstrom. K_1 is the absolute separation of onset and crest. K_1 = 24.4 angstrom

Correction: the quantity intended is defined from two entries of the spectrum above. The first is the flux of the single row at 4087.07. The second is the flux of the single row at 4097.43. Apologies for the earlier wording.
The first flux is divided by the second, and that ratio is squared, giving 1.4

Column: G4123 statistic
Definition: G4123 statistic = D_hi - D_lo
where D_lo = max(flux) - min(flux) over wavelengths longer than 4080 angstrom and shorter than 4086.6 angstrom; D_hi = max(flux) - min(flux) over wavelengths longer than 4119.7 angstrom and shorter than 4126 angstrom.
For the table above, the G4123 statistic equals 2.77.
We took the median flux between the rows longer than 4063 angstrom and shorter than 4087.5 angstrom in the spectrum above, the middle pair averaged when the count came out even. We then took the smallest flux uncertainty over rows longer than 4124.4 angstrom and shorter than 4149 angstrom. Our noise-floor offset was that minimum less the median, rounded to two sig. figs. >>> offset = -8.0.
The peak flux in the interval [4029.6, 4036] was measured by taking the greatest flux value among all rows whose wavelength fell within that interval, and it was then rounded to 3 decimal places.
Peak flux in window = 10.250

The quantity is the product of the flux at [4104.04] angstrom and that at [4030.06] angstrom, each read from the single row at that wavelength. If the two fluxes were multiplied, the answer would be 98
